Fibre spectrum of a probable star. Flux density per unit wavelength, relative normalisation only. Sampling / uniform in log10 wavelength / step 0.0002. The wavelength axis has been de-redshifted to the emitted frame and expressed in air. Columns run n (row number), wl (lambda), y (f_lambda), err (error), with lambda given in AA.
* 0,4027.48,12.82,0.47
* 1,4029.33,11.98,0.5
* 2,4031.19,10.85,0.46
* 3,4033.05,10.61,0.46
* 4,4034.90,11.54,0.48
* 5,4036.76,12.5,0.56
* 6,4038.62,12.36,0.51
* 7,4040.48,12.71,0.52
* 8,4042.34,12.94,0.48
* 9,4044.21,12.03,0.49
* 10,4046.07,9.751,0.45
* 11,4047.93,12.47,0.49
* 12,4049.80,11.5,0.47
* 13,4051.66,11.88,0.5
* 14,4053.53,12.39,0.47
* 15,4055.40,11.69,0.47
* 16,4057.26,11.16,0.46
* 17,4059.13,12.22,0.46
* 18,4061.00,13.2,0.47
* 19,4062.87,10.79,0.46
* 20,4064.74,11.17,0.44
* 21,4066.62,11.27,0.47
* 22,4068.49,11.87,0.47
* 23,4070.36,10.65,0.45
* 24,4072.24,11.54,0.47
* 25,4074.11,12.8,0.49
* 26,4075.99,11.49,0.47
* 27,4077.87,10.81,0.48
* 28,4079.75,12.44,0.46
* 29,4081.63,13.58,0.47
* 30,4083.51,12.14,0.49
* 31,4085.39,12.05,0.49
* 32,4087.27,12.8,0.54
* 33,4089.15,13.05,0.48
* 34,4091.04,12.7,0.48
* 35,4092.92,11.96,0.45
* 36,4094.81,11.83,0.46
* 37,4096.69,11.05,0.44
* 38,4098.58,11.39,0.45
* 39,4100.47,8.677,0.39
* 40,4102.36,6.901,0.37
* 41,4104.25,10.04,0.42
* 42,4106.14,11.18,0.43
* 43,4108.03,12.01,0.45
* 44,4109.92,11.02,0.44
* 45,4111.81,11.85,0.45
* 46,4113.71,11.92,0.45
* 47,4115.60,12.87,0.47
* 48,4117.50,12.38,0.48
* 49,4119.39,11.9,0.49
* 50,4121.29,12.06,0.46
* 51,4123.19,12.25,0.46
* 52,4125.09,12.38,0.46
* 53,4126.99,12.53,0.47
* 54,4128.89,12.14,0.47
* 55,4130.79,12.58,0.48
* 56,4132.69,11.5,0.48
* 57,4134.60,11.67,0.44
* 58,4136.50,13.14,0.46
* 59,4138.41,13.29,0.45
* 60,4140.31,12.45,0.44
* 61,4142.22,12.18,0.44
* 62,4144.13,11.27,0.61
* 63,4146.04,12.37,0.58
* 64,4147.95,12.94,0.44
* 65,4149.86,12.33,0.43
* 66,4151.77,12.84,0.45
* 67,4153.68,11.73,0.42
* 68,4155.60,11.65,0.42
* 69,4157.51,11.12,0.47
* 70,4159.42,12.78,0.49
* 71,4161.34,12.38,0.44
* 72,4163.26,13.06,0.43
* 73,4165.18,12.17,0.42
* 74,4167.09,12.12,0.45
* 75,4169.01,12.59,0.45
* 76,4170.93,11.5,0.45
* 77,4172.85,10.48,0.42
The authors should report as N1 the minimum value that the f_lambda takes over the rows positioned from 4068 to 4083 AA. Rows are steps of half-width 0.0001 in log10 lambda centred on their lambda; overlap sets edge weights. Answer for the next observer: 10.65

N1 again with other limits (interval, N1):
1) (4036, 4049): 9.751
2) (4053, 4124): 6.901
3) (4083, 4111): 6.901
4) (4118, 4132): 11.9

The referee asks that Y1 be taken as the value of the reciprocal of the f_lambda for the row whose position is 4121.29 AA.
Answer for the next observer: 0.0829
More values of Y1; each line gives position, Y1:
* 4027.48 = 0.0780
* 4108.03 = 0.0833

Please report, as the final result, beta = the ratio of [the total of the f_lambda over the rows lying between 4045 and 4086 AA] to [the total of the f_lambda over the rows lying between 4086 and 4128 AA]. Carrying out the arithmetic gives 1.02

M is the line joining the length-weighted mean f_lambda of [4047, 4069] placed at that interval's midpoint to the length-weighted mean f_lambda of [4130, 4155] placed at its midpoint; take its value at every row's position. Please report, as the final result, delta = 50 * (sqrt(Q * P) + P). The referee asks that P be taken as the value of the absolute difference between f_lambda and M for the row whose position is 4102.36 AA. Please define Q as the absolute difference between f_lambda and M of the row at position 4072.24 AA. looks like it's 325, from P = 5.2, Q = 0.3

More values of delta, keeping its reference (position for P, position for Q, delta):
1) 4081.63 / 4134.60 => 131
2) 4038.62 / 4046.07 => 92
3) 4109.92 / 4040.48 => 108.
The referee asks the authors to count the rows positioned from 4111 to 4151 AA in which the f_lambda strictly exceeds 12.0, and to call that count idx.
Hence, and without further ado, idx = 15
